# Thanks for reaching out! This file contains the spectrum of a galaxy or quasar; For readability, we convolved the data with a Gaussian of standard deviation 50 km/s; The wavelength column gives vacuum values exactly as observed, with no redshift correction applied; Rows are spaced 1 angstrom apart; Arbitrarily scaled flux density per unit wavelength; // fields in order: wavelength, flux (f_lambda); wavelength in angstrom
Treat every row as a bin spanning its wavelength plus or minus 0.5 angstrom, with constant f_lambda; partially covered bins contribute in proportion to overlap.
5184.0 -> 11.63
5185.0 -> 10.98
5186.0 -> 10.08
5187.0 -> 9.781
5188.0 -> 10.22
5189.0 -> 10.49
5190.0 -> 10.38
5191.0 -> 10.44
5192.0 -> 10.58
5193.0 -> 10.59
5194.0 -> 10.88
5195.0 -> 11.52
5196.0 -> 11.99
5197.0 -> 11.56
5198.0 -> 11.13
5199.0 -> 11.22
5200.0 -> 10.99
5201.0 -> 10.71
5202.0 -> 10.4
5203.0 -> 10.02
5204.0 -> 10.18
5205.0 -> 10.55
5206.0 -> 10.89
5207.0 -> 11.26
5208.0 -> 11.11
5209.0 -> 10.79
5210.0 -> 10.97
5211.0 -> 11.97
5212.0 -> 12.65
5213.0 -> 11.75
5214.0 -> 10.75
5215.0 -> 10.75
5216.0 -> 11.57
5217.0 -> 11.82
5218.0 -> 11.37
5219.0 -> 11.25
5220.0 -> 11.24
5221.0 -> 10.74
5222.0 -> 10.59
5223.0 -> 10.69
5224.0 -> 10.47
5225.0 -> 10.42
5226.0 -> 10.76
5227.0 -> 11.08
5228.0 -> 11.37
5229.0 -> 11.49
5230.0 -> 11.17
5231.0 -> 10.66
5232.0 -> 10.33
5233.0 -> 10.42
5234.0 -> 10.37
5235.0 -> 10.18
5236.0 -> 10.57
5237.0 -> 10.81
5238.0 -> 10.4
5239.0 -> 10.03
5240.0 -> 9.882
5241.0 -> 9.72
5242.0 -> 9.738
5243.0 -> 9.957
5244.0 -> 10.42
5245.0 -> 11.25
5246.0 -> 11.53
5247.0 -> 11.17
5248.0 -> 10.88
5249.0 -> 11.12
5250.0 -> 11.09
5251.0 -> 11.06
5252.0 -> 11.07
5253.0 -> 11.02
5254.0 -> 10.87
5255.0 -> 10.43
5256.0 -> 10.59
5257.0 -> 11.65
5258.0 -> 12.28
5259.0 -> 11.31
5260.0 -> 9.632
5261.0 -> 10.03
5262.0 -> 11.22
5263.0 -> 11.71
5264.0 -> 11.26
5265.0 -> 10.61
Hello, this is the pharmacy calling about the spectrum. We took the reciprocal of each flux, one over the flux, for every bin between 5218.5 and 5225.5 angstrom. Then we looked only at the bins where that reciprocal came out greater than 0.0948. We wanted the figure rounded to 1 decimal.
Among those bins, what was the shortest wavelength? 5224.0 angstrom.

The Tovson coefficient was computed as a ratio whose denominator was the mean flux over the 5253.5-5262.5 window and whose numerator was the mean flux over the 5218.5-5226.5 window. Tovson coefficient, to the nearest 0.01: 0.99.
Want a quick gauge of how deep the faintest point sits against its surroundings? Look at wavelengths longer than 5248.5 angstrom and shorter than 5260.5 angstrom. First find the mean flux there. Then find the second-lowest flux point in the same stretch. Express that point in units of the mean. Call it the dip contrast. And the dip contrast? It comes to 0.95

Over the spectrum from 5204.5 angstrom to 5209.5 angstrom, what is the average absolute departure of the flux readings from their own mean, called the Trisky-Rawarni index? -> 0.212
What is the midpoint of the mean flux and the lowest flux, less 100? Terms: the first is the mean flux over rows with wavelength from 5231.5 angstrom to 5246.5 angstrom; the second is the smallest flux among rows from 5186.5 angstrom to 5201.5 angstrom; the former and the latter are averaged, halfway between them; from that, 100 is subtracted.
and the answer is -89.9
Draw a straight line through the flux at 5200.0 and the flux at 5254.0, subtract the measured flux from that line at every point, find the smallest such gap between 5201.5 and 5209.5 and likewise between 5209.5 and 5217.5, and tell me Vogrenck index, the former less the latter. 1.4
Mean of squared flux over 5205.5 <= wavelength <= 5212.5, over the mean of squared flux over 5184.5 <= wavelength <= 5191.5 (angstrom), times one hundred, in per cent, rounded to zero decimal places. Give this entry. 121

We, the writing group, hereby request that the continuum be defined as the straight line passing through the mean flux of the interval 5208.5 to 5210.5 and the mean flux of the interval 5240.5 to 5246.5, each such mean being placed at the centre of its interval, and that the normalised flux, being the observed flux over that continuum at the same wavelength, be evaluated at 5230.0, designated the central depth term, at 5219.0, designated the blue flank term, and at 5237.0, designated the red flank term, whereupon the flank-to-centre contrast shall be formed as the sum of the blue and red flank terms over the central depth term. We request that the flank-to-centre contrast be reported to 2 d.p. 1.97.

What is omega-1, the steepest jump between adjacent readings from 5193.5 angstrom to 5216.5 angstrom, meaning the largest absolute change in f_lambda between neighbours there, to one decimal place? 1.0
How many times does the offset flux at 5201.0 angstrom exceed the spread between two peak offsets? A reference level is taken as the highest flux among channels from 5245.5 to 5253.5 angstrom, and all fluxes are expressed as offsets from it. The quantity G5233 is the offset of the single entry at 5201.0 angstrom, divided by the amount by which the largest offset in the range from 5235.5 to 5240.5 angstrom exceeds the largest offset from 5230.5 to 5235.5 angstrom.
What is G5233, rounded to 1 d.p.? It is -5.5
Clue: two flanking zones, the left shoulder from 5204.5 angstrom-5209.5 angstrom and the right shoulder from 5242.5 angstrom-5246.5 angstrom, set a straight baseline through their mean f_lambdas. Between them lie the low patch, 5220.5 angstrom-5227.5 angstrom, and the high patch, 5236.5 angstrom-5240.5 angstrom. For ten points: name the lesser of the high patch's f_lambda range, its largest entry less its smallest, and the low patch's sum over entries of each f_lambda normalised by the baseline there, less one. -0.12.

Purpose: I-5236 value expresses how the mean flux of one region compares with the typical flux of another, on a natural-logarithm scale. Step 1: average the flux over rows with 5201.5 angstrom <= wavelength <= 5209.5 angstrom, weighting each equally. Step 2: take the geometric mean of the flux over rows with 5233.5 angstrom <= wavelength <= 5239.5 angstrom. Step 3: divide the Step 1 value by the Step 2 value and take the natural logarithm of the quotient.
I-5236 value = 0.02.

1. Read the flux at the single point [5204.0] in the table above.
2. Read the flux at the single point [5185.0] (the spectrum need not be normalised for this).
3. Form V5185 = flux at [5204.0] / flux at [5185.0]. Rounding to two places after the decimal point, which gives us 0.93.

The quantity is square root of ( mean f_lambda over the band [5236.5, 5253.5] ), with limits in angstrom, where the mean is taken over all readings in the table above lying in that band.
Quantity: 3.26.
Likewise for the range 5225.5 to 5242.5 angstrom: 3.24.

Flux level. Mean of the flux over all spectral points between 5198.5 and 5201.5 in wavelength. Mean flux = 11.0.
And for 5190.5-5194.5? 10.6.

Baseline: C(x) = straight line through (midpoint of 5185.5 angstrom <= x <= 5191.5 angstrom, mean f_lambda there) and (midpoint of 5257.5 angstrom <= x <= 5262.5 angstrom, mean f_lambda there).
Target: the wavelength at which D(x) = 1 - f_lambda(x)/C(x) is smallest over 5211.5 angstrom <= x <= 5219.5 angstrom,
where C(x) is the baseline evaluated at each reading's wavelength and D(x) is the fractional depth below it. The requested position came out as 5212.0 angstrom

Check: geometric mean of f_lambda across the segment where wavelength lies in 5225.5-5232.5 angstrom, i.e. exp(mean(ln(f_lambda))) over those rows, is 11.0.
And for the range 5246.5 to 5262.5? 10.9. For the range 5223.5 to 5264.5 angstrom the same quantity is 10.7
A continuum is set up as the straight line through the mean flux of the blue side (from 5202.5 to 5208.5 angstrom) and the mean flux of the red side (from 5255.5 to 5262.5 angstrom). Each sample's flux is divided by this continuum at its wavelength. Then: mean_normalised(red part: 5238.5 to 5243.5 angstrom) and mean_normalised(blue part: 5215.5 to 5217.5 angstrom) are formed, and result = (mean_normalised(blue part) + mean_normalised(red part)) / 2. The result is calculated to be 1.00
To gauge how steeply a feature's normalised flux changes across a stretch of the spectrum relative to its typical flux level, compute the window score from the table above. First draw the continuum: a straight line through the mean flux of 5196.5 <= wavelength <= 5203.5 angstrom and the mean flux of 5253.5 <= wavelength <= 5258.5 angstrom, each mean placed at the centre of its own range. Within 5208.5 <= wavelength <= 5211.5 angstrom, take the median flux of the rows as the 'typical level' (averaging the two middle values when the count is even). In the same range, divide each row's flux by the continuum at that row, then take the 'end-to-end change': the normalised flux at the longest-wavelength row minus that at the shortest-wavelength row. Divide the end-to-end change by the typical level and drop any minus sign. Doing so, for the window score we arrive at 0.010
